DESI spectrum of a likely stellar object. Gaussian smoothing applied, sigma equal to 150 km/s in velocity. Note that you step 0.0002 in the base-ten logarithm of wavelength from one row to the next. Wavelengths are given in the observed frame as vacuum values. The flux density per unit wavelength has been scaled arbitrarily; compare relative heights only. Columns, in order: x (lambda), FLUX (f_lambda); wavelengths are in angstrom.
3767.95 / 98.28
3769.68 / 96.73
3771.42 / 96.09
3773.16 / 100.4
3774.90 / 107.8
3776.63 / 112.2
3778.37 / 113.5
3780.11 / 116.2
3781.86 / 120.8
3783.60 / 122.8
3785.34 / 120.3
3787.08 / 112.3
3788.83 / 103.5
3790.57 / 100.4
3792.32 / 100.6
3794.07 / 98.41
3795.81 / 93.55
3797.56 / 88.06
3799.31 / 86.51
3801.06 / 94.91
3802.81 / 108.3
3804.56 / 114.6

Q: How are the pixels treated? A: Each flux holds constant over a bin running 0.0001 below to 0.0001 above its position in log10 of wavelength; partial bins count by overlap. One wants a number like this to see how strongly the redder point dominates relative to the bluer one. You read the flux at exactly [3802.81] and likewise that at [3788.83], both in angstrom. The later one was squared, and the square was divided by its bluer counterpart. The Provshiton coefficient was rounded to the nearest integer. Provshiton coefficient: 113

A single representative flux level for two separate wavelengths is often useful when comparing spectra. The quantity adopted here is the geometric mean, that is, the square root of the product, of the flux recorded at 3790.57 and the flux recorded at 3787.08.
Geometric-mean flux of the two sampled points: 106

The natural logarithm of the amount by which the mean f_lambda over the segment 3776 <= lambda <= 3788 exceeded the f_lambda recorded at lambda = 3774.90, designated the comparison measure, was 2.2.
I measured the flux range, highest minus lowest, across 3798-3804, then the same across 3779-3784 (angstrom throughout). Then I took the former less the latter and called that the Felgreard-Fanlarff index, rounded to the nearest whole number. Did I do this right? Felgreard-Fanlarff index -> 15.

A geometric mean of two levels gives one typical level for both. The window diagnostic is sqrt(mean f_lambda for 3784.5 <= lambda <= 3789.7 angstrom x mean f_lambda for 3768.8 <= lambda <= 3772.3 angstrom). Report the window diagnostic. 104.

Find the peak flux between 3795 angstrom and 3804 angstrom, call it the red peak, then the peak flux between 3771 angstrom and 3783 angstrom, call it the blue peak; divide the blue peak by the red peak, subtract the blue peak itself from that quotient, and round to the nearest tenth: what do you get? -119.7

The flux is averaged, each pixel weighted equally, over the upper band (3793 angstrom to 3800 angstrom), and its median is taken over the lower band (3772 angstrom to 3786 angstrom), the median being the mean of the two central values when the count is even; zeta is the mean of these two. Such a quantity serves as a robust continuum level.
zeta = 103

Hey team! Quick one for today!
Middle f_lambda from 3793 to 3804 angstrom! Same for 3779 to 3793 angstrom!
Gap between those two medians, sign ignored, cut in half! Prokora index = 10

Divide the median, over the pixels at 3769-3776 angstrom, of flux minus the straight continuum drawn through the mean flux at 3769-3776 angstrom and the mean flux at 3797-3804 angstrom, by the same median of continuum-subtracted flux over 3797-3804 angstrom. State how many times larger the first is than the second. 1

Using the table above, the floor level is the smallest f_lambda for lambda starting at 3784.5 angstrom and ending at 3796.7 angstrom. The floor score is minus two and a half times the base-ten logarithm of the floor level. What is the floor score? -4.93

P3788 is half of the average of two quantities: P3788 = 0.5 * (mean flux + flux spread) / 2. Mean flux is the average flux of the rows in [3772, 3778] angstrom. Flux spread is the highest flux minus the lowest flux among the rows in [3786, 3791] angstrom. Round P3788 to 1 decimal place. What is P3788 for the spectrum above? 29.7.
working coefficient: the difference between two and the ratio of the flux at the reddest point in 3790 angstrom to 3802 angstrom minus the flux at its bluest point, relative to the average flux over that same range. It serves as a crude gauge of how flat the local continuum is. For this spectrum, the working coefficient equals 2.06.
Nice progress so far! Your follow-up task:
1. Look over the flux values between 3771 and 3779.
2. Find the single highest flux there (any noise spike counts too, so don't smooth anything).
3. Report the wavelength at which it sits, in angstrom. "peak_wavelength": 3778.37 angstrom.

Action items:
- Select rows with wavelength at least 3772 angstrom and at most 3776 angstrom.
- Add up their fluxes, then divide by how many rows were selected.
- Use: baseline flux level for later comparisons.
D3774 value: 104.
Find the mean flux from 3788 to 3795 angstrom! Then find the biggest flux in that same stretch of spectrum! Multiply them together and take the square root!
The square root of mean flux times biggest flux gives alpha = 102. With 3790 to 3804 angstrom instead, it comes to 102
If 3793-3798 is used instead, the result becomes 96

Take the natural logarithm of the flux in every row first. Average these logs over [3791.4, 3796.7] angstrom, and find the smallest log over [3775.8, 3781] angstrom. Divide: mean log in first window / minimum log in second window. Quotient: 0.97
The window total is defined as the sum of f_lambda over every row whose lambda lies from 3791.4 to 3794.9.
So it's 199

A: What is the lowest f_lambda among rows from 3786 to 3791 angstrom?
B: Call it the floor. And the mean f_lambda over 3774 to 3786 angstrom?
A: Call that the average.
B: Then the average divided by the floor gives 1.16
